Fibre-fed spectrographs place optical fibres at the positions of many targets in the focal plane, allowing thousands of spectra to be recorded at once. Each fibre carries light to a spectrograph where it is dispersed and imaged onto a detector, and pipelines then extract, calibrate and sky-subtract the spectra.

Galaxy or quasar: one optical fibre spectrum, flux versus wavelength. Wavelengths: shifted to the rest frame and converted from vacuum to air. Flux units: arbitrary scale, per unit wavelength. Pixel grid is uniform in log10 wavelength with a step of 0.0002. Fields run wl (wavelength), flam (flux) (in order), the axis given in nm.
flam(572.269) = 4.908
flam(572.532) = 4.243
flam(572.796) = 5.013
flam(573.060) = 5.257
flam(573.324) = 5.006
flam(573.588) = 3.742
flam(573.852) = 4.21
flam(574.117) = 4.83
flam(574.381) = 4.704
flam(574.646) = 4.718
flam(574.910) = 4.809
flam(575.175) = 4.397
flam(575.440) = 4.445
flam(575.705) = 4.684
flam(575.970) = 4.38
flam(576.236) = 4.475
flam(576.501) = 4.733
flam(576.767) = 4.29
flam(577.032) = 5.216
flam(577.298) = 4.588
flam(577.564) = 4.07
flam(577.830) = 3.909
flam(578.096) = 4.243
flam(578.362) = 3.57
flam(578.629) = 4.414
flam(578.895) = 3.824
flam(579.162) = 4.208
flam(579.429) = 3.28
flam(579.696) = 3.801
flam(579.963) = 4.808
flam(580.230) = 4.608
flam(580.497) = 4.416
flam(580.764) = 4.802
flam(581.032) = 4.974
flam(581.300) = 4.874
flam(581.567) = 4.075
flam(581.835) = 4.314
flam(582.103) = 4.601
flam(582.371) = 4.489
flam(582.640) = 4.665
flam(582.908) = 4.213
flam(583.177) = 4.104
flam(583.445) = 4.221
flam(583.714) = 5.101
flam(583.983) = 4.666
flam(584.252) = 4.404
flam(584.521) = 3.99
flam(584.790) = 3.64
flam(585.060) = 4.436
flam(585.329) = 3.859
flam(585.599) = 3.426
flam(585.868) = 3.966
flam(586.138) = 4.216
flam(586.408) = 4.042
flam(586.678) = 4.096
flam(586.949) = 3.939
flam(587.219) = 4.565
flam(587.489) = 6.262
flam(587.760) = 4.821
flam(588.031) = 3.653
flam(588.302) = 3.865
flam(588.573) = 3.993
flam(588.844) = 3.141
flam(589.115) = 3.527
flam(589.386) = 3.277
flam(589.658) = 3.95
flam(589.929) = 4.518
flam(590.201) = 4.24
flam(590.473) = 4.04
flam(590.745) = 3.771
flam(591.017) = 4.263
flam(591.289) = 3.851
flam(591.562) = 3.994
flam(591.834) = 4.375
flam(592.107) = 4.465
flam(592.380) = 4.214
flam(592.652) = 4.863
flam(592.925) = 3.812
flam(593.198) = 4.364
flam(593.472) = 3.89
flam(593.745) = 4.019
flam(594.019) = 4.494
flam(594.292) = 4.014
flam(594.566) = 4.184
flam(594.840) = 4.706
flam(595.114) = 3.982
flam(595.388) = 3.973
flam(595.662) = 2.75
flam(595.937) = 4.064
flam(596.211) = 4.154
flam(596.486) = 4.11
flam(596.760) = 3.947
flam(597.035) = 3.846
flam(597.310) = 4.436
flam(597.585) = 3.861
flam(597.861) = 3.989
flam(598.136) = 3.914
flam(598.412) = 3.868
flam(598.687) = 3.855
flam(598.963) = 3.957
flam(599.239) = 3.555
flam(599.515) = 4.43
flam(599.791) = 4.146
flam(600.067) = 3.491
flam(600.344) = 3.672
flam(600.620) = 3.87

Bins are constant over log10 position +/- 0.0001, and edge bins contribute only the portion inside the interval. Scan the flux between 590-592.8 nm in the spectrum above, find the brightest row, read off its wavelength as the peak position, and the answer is 592.652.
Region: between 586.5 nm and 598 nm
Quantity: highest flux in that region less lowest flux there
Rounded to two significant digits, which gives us 3.5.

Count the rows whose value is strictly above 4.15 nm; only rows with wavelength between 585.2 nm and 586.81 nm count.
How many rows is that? 1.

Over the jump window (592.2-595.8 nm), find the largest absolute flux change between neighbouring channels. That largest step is 1.22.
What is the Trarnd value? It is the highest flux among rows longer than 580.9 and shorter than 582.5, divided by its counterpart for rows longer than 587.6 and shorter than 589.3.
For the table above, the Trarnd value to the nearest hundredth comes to 1.03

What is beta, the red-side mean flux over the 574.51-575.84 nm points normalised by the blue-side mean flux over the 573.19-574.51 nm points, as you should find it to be 1.02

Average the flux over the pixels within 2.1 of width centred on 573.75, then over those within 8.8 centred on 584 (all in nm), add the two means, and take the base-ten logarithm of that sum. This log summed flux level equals 0.956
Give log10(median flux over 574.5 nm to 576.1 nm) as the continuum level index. 0.659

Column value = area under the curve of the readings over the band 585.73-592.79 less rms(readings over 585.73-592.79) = 25.1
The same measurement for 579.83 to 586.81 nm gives 26.0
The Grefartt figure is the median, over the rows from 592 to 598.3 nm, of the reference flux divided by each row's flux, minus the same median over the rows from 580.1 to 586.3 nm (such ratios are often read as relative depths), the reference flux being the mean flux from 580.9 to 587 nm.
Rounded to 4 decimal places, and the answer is 0.0930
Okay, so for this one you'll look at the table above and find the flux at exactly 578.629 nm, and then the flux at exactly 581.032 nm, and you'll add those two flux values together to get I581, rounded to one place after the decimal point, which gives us 9.4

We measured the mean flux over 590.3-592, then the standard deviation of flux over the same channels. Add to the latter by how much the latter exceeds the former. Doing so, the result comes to -3.6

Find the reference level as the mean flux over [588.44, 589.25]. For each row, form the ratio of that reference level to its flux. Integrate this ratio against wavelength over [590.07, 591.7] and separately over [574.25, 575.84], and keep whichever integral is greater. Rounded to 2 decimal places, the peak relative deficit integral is 1.44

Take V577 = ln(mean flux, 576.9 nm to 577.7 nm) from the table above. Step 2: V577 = 1.53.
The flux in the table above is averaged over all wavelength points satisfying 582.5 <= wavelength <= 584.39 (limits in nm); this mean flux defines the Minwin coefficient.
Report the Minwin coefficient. 4.48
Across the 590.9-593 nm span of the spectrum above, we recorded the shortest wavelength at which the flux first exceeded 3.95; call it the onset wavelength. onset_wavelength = 591.017 nm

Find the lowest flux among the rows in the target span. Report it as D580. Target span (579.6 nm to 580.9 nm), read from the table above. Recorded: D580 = 3.801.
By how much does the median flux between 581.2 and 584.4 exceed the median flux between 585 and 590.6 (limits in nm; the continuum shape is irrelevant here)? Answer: 0.45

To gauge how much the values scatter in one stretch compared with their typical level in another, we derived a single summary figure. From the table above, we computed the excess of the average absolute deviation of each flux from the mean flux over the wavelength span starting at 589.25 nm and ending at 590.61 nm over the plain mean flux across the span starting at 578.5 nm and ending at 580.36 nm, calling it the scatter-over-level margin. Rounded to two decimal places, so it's -3.82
